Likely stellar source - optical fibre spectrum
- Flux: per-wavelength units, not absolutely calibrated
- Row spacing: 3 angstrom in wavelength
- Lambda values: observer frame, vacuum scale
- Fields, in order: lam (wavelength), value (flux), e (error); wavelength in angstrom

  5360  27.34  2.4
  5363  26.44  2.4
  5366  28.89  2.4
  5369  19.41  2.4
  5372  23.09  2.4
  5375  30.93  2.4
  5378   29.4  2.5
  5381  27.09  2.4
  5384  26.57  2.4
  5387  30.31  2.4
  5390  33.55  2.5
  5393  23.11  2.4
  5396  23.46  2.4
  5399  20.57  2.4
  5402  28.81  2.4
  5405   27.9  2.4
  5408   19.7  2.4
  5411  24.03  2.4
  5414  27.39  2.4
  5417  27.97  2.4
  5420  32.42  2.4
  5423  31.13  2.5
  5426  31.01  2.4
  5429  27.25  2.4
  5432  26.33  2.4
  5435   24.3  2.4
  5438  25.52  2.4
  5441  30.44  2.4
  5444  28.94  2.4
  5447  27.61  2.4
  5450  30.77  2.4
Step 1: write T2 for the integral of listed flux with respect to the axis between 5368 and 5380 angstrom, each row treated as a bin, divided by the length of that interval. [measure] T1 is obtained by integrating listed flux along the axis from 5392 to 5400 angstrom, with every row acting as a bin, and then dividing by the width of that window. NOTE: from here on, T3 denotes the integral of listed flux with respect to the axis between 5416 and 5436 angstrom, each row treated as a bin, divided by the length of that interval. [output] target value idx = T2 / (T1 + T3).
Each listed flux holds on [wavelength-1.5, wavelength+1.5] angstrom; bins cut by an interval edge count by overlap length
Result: 0.508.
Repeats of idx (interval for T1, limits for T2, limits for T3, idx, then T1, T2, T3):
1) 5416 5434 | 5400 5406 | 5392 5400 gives 0.537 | 29.2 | 27.7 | 22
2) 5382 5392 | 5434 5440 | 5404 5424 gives 0.448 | 29.6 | 25.4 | 27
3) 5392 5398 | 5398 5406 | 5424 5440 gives 0.517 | 23.1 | 26.0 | 27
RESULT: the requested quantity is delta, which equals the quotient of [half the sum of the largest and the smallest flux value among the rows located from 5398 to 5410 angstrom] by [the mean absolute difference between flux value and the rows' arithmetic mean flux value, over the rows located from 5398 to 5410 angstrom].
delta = 6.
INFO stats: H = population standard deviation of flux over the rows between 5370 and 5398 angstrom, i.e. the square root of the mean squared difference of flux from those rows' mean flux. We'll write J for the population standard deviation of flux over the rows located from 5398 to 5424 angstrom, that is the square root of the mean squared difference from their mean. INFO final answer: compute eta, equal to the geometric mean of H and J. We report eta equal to 3.9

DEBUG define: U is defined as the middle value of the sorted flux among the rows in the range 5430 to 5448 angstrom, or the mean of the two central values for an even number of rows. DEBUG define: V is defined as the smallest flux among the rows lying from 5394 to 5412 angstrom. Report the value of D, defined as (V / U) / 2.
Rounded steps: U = 27.0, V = 19.7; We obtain 0.37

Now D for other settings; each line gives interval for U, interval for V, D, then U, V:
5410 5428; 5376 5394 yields 0.39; 29.5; 23.11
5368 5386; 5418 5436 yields 0.45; 26.8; 24.3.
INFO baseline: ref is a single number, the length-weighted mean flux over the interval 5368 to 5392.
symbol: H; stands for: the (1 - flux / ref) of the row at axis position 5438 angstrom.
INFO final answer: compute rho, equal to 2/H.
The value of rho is 26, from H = 0.08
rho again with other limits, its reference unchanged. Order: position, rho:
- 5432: 43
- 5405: -198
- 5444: -42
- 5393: 12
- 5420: -12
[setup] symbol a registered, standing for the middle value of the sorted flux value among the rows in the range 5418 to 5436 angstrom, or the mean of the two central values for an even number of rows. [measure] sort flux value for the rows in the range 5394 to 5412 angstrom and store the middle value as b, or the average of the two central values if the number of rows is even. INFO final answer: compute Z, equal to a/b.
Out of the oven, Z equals 1.23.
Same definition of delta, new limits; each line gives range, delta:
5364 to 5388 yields 9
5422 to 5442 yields 11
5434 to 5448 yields 14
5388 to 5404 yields 6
